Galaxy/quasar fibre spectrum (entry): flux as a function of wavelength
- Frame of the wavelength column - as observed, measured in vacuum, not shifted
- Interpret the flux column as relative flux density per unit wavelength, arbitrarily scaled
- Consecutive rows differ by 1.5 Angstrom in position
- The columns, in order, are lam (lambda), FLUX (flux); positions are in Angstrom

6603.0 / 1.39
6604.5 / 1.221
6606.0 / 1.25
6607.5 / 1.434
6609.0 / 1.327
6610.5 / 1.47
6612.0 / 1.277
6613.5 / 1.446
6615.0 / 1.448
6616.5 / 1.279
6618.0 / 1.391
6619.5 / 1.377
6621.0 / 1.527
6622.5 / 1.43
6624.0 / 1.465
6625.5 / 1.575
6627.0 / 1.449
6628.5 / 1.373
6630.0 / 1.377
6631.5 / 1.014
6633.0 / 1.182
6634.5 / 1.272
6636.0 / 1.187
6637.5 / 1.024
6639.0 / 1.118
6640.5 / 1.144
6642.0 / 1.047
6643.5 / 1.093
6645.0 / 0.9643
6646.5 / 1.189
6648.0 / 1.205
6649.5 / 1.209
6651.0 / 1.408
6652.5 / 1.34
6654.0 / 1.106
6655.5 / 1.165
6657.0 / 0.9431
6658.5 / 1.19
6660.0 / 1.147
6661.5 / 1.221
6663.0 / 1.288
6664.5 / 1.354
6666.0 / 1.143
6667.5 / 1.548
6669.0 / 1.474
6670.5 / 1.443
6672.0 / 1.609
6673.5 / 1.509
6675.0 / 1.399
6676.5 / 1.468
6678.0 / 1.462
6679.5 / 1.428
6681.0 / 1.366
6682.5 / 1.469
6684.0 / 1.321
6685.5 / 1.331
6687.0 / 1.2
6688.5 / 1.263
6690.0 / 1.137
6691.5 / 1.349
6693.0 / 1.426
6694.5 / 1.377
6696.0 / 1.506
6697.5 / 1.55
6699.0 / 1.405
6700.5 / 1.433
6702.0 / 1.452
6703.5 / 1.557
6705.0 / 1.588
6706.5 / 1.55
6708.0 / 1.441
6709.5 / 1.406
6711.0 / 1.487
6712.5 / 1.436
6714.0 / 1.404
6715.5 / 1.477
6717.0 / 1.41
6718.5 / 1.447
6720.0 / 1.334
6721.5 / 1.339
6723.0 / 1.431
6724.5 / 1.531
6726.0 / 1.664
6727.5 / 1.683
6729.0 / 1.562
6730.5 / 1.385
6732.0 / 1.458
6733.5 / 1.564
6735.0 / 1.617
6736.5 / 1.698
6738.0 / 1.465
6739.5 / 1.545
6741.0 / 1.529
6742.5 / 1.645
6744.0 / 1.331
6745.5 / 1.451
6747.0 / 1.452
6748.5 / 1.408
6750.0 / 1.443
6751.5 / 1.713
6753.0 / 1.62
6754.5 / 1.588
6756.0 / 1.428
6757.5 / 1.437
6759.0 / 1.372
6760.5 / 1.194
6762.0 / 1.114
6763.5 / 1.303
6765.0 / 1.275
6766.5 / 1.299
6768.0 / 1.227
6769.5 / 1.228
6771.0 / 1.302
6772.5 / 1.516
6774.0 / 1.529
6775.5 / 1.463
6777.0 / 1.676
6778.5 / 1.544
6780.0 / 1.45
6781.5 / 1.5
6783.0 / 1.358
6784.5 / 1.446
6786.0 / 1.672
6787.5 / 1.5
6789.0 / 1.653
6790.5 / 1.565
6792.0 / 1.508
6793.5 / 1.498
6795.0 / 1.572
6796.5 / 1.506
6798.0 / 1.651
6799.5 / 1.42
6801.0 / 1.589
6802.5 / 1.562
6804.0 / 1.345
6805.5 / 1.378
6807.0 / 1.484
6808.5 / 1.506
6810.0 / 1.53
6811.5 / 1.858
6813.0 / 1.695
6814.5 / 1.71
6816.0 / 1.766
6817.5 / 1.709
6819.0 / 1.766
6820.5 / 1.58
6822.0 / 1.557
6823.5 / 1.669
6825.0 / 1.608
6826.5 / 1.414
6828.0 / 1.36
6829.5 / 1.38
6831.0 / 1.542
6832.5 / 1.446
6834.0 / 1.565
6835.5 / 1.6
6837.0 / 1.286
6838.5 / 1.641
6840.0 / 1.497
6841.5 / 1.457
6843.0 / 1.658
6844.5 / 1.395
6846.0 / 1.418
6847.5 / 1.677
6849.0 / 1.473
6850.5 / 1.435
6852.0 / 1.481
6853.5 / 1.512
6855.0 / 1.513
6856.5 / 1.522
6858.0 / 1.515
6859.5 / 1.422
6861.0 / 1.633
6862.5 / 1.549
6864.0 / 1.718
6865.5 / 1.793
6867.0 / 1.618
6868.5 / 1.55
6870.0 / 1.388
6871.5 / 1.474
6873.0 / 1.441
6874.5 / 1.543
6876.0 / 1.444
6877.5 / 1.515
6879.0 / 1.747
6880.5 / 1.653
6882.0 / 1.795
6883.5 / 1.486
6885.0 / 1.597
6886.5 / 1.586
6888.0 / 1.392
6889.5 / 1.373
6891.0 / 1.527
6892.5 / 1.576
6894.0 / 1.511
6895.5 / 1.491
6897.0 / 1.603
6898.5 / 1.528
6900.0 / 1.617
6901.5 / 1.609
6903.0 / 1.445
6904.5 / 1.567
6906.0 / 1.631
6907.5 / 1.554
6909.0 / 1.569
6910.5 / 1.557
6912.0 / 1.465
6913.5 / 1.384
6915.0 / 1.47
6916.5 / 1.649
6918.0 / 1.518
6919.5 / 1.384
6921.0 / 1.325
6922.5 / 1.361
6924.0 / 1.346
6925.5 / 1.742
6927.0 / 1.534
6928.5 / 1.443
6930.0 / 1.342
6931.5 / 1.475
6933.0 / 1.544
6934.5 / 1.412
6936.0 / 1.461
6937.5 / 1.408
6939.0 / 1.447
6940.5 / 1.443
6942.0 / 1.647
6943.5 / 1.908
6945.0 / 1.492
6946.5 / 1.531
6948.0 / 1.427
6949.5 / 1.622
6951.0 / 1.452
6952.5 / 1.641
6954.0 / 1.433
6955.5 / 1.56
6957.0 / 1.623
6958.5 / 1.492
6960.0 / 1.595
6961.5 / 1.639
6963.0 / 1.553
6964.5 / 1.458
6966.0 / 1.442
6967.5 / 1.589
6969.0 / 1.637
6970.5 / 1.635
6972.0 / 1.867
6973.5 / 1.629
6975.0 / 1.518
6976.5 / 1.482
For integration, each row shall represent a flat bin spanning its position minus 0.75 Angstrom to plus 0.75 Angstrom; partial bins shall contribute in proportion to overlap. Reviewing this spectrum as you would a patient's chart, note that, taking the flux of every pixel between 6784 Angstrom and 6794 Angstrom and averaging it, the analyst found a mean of 1.55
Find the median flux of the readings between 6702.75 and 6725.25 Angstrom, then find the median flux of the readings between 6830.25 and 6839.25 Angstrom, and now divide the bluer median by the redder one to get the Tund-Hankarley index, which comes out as 0.93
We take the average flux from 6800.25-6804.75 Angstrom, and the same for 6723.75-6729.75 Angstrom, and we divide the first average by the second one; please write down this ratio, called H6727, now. 0.93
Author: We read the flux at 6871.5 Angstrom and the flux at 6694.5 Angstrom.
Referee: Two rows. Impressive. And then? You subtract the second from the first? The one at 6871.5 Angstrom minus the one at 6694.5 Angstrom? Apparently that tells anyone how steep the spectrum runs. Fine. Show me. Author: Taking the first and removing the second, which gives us 0.10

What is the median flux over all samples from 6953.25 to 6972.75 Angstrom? 1.59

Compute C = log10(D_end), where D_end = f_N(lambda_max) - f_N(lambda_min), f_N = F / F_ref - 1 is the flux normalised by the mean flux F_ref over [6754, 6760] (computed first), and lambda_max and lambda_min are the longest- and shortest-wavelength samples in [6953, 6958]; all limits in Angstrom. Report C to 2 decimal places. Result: -0.88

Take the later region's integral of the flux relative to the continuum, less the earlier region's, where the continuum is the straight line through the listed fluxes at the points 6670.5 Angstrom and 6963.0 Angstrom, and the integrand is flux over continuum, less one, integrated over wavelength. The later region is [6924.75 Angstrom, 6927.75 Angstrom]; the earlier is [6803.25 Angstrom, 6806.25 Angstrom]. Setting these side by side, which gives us 0.5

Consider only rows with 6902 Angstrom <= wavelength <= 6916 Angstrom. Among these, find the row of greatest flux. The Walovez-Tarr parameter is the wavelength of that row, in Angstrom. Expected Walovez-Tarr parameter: 6906.0 Angstrom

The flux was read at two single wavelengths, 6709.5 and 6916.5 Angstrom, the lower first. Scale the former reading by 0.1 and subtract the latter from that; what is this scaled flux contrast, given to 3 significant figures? -1.51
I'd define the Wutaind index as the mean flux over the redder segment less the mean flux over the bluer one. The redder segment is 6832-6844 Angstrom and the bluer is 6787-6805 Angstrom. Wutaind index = -0.01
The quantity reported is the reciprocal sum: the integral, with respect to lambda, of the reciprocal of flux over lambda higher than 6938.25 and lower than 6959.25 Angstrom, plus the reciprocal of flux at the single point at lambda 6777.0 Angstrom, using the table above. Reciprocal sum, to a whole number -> 14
